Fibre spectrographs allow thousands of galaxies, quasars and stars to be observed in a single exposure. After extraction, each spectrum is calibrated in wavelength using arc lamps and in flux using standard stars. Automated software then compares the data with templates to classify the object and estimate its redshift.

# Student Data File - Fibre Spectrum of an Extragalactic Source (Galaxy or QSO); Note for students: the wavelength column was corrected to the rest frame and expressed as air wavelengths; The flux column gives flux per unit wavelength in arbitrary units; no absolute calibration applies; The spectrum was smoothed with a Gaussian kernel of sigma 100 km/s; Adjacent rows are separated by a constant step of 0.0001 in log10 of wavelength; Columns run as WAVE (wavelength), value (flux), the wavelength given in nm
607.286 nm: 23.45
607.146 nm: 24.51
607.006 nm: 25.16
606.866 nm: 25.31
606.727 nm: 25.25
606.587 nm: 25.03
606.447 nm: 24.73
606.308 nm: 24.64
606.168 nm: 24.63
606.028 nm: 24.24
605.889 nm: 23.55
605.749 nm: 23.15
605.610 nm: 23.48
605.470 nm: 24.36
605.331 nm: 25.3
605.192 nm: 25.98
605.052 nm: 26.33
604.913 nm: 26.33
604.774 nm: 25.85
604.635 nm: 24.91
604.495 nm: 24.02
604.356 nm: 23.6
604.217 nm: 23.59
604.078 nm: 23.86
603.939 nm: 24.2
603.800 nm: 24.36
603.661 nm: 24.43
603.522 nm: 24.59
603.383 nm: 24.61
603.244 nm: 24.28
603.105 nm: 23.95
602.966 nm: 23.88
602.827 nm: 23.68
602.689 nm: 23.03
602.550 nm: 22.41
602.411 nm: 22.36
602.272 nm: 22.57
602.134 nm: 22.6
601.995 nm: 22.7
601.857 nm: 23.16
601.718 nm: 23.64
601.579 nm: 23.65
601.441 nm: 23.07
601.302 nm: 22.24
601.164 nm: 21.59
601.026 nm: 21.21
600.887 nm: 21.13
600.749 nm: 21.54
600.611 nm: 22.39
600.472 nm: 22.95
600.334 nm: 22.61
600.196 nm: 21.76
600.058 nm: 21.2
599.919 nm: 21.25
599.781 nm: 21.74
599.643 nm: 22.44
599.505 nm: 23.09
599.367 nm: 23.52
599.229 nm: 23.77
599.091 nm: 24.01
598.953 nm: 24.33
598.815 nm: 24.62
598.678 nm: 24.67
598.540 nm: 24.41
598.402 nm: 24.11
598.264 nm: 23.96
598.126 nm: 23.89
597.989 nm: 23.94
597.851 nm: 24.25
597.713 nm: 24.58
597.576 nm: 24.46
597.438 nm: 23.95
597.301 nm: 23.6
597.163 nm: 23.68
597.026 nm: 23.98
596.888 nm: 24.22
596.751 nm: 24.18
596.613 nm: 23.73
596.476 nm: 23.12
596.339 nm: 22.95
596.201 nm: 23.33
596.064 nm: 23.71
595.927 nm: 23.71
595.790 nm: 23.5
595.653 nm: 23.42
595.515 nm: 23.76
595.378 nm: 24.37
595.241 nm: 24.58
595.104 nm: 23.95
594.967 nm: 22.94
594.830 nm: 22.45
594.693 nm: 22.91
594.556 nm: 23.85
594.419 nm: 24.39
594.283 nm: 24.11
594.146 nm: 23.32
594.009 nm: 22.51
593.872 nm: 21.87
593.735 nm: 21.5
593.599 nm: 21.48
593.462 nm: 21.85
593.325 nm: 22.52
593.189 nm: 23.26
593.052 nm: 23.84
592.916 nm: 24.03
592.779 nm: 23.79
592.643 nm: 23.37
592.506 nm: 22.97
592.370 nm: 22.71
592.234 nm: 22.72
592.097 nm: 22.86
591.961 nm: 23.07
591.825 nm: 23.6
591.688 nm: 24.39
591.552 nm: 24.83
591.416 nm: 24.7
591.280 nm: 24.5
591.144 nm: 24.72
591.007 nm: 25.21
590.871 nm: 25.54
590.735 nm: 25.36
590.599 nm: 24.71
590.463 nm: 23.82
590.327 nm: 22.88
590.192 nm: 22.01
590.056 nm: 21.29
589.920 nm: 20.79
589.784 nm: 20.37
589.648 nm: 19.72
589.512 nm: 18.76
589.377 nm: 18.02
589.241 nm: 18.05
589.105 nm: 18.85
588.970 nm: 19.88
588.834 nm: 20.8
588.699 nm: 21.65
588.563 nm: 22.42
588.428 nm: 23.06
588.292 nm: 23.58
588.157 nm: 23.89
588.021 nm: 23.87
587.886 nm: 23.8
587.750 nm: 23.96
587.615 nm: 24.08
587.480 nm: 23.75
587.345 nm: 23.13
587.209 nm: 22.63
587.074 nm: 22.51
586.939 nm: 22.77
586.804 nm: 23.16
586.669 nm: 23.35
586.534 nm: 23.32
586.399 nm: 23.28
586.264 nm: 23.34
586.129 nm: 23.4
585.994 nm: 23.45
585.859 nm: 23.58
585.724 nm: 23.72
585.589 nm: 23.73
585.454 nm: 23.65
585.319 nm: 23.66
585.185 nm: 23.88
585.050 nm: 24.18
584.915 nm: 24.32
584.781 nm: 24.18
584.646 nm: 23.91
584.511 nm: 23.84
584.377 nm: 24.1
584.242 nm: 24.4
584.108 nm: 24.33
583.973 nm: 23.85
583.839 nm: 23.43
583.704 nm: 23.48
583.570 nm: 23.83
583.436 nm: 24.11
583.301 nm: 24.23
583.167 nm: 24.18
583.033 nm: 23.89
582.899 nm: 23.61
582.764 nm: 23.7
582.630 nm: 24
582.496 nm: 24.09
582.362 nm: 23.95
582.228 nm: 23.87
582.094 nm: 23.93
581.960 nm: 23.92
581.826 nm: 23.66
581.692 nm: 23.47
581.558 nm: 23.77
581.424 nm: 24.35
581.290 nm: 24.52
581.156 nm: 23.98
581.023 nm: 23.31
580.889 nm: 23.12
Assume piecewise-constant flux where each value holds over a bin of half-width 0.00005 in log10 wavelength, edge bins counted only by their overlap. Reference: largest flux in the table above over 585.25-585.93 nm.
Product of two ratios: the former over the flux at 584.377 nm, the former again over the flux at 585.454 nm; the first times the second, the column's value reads 0.99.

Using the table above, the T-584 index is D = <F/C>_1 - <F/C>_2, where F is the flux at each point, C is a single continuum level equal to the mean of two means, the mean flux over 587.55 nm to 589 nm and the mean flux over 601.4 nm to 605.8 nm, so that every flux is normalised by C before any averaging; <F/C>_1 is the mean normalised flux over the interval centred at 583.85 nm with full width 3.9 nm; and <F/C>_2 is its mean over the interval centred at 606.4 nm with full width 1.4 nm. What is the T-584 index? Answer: -0.03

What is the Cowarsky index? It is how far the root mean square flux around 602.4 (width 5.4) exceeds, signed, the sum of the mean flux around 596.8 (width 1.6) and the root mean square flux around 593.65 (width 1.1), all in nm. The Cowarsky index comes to -22.7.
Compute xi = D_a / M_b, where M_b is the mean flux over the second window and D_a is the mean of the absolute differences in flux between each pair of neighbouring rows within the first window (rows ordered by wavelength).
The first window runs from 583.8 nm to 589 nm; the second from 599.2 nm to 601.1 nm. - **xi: 0.012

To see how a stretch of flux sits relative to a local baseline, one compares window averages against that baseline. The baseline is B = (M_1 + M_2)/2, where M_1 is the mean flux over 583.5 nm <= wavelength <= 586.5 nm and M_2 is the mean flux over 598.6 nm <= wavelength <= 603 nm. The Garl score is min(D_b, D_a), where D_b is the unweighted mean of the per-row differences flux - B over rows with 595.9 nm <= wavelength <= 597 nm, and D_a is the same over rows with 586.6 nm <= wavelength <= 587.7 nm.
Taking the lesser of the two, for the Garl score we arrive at -0.1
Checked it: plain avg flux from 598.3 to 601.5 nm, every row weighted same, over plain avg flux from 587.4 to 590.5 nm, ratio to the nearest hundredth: 1.05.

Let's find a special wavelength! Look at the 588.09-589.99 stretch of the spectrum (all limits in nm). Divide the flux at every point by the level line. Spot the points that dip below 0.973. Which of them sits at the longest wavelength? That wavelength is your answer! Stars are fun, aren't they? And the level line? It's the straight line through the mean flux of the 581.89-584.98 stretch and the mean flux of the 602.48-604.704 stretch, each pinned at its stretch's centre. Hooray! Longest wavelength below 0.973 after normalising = 589.920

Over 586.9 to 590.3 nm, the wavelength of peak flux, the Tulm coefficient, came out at 587.615 nm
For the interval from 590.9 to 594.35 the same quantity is 591.007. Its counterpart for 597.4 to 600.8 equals 598.678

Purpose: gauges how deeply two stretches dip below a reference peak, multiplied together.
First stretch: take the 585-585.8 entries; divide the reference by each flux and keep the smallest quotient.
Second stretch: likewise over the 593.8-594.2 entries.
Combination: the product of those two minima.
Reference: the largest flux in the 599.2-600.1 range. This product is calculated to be 1.00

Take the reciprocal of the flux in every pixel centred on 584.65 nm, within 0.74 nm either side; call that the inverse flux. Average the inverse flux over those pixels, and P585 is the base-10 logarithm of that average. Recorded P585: -1.381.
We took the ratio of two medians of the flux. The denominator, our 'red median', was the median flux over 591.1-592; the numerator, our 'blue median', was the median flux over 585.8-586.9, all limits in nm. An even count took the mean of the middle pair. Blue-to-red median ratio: 0.95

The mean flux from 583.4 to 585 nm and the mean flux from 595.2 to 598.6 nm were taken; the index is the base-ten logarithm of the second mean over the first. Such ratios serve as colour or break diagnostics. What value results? -0.002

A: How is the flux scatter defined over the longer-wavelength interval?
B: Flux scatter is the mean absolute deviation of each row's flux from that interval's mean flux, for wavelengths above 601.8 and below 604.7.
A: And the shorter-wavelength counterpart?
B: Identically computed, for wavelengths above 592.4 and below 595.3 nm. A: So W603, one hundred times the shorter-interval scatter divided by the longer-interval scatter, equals 119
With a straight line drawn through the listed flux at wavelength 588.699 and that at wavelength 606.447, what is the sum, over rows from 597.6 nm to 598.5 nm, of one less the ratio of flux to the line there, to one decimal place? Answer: -0.2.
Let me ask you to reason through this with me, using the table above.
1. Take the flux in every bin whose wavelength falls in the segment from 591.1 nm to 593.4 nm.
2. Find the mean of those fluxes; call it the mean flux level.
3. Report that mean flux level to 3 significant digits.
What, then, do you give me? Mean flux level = 23.6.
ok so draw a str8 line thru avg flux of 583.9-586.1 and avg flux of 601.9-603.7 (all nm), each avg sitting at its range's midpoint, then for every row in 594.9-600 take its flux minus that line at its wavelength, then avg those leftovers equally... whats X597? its 0.1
